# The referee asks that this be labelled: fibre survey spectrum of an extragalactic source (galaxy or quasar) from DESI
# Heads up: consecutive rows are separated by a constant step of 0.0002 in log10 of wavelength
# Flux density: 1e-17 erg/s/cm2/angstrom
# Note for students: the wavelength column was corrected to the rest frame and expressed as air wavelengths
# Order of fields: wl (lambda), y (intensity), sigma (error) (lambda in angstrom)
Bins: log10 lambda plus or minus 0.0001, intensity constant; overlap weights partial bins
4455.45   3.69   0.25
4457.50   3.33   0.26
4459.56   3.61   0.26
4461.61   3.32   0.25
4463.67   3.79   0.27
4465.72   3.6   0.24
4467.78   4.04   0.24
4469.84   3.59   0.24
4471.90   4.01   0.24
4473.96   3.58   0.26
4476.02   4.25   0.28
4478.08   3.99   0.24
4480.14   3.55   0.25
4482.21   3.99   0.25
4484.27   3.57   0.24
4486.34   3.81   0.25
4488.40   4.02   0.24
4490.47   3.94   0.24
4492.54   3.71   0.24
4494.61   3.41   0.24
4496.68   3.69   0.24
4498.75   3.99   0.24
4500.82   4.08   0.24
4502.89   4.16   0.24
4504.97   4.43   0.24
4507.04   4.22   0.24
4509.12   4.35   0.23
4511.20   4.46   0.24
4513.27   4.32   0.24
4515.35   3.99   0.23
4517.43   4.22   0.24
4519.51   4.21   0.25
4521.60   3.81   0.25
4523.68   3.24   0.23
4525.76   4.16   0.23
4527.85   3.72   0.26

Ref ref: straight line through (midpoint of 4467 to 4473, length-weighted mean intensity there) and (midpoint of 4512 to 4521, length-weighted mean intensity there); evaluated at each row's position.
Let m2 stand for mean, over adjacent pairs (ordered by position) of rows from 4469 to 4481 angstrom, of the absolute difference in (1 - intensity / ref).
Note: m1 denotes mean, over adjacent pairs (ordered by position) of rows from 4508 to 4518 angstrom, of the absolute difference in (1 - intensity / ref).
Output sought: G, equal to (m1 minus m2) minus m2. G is -0.18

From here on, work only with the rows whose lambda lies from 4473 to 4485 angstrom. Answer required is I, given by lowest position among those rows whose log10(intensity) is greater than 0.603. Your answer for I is 4476.02 angstrom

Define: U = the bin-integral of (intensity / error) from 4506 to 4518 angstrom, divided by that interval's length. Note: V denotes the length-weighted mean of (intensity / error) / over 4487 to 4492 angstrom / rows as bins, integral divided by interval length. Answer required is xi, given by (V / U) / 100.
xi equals 0.0091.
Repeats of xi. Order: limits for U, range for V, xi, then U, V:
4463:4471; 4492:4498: 0.0099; 15.28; 15.1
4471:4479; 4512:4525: 0.0107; 15.54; 16.6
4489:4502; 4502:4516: 0.0114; 15.90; 18.1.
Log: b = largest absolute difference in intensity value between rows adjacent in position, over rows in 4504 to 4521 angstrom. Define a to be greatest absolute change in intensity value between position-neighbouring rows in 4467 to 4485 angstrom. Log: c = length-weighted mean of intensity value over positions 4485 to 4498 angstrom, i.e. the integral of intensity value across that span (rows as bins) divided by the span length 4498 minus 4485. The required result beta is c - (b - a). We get 4.1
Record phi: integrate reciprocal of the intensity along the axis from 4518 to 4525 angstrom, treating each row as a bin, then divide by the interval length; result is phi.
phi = 0.266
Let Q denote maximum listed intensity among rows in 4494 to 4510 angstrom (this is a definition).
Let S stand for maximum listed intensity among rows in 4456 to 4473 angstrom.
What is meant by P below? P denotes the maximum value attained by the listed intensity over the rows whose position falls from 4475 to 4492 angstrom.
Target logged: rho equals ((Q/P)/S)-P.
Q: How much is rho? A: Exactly -3.99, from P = 4.25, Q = 4.43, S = 4.04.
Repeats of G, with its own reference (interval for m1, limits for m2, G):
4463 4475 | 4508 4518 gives 0.00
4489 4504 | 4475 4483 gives -0.14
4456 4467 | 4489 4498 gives -0.06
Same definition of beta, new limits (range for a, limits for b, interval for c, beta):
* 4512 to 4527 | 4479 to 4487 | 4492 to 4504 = 4.3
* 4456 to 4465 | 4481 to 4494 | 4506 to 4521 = 4.3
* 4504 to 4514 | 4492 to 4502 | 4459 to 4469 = 3.6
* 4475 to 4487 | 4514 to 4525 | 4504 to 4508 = 4.2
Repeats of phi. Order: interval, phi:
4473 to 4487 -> 0.263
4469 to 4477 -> 0.260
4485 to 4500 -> 0.264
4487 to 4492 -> 0.254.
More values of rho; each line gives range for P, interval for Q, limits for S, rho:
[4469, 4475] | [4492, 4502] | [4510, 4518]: -3.78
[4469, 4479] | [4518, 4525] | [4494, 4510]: -4.03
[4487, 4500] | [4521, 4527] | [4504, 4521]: -3.79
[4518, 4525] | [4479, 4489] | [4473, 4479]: -3.99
